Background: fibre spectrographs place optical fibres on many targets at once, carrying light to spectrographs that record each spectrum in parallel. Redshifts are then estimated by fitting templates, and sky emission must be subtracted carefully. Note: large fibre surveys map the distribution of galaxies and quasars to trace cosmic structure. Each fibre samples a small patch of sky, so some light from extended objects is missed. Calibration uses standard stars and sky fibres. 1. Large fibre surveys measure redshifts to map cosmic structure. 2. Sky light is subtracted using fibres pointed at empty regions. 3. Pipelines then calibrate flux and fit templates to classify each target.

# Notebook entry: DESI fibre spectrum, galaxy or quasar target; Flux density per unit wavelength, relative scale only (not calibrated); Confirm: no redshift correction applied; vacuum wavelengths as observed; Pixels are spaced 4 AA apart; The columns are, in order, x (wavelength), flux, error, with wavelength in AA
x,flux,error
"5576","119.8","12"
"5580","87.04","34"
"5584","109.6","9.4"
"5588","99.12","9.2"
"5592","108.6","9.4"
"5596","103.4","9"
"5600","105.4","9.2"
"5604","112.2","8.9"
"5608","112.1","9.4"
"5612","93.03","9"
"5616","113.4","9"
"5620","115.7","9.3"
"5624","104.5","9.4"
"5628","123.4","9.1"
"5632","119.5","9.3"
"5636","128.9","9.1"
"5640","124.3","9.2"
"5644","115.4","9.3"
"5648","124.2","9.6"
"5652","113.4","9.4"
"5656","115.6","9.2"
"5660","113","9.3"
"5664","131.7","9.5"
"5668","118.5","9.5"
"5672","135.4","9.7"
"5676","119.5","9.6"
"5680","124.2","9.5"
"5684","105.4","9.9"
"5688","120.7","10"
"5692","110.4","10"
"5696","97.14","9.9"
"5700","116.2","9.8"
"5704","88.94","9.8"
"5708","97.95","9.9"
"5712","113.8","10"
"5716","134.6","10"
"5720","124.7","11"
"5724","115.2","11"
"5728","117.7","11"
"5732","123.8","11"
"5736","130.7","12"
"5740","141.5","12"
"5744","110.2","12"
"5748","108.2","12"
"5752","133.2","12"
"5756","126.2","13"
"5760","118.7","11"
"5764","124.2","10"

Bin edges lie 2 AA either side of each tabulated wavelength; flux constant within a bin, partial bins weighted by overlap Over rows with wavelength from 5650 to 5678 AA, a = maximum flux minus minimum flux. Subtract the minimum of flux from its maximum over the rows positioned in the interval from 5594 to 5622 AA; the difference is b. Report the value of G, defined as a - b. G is 0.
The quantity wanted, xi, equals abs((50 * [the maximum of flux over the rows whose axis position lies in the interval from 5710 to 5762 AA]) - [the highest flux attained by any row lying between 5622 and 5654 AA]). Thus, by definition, 6946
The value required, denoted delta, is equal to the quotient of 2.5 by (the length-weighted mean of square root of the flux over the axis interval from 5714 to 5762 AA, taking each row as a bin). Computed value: 0.225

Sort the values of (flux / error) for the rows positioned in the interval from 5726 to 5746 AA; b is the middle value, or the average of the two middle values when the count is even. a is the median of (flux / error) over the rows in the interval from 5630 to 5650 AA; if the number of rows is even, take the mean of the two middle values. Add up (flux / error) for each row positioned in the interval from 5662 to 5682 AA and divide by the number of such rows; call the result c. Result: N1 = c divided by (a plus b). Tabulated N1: 0.55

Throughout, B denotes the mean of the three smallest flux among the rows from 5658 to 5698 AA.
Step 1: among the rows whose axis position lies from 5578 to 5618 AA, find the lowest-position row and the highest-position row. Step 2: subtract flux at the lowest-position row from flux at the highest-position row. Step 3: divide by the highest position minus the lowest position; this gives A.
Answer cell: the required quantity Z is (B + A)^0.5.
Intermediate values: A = 0.7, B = 104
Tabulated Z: 10.2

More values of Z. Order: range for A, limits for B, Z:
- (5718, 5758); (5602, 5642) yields 10.2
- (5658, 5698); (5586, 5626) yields 9.9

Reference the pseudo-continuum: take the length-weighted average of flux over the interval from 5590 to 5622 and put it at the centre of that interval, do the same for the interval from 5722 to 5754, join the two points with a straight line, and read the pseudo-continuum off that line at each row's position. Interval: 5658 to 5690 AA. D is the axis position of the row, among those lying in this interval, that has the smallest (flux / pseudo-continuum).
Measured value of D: 5684 AA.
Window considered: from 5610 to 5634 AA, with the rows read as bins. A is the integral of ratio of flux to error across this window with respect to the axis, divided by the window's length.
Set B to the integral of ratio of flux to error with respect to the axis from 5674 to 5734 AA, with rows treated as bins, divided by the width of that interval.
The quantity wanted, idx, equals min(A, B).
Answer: 11.2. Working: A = 12.2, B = 11.2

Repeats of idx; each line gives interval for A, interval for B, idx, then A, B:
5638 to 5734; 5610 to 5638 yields 11.9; 11.9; 12.4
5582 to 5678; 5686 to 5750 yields 10.8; 12.4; 10.8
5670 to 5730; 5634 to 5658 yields 11.4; 11.4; 12.9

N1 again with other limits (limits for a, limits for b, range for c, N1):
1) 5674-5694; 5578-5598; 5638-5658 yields 0.54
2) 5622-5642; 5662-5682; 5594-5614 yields 0.43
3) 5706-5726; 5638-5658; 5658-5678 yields 0.54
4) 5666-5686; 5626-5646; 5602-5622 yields 0.46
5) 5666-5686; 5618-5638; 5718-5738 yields 0.43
